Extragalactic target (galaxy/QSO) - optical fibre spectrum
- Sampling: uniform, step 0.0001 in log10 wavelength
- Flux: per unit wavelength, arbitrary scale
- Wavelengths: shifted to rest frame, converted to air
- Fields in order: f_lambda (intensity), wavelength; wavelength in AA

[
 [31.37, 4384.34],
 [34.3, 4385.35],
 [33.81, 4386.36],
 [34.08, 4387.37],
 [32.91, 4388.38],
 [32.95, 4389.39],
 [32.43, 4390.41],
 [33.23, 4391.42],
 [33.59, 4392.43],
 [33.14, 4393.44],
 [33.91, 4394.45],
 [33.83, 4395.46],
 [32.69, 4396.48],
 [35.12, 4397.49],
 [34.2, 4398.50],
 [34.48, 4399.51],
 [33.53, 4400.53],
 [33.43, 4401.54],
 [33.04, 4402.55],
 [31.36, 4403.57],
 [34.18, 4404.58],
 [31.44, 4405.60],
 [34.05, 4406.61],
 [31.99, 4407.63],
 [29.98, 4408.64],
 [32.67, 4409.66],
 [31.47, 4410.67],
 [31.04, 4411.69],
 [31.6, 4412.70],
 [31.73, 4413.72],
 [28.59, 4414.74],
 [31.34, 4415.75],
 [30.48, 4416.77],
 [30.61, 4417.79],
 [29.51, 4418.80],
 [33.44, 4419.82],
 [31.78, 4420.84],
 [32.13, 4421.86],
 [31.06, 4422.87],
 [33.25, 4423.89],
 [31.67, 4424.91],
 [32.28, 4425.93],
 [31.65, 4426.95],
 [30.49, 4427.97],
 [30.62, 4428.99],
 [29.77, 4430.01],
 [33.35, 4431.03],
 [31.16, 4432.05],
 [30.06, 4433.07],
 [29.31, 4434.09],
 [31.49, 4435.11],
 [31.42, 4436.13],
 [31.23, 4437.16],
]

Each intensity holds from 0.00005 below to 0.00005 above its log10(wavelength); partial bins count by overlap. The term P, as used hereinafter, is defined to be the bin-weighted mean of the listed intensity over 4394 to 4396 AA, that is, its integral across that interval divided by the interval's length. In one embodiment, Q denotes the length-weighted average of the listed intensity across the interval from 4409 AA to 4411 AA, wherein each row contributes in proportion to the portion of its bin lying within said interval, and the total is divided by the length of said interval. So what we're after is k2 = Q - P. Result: -1.8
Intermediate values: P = 33.8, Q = 32.0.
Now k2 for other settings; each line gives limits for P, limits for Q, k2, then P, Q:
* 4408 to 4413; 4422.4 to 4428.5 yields 0.3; 31.4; 31.7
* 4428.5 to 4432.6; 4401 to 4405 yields 1.8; 31.2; 33.0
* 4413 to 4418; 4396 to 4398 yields 3.5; 30.5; 34.0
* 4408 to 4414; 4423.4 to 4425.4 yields 1.0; 31.4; 32.4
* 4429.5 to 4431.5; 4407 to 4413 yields 0.0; 31.5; 31.5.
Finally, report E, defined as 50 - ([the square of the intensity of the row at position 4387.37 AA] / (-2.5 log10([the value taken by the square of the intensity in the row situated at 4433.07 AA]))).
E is 207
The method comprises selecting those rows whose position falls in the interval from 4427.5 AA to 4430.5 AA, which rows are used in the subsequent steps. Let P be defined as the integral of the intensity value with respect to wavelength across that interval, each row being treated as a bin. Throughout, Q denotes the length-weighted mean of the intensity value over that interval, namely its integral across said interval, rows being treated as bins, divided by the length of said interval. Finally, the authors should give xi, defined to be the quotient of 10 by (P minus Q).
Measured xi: 0.17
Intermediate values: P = 91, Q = 30.3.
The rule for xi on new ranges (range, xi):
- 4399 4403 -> 0.10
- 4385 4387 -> 0.29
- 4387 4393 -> 0.06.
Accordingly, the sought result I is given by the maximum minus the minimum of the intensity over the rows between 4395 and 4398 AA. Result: 2.4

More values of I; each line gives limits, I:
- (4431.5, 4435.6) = 2.2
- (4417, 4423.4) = 3.9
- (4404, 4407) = 2.7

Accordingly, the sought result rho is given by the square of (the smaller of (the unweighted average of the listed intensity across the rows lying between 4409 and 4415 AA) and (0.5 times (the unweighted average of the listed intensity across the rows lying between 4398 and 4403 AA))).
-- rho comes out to 285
